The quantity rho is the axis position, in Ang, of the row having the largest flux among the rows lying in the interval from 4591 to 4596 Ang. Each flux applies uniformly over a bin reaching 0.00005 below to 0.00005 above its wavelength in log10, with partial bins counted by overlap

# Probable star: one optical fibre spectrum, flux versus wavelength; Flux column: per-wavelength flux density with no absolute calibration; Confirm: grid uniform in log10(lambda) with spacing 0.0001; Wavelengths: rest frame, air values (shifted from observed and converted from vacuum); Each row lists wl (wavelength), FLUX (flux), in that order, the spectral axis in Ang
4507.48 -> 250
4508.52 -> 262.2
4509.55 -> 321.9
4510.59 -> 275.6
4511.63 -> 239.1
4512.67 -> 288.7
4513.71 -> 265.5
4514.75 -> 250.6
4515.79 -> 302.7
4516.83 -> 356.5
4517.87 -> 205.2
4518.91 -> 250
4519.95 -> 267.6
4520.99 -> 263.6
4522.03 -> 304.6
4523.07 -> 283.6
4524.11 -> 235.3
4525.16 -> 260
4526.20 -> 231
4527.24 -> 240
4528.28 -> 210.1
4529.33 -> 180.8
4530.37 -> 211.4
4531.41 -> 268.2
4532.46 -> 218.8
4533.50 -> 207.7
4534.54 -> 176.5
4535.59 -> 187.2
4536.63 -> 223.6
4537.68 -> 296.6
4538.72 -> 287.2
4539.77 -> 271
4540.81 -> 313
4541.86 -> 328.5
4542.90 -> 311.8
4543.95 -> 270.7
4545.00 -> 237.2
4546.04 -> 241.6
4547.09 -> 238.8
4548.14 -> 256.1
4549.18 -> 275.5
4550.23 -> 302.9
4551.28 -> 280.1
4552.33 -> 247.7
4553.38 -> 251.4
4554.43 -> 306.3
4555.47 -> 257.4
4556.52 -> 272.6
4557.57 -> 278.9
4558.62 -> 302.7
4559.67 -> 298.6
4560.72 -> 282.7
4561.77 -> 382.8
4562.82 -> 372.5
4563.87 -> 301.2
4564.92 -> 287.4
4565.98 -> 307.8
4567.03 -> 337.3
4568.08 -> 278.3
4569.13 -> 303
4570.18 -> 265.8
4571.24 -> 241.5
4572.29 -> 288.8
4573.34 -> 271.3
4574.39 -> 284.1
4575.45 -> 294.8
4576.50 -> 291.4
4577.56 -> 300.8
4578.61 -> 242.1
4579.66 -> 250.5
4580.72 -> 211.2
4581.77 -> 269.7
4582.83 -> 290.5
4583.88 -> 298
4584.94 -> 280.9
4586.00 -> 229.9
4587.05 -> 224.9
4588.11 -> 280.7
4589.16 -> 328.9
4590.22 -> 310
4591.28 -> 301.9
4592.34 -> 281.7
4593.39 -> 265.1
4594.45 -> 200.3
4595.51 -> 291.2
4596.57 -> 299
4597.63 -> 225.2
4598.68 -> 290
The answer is 4591.28 Ang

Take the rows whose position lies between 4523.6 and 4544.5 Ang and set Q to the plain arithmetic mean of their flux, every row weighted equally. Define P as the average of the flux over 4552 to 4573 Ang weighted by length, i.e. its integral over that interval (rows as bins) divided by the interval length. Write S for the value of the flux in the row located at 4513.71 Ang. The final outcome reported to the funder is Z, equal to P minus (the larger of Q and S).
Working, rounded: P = 294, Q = 246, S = 265.5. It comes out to 28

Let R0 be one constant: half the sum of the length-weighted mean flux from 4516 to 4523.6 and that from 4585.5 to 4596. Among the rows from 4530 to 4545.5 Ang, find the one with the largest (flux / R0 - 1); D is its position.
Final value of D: 4541.86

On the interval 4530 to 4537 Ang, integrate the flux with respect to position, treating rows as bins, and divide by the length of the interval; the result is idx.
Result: 213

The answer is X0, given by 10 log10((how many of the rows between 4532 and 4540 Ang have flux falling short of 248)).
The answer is 7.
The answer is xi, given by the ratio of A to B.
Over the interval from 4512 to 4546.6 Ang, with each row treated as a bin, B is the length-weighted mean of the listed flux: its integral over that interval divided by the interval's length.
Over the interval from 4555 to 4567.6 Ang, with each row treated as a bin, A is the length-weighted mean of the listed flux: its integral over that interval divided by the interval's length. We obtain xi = 1.20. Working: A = 307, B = 256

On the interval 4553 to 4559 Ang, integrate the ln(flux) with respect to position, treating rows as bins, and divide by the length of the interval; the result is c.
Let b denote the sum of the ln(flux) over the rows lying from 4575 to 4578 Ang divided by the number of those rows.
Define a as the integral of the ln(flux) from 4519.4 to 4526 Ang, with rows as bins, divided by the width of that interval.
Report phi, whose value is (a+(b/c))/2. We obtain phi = 3.30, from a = 5.58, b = 5.69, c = 5.63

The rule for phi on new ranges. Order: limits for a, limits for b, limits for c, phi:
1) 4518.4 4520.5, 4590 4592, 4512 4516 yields 3.29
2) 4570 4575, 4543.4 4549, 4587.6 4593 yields 3.28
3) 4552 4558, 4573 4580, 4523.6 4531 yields 3.32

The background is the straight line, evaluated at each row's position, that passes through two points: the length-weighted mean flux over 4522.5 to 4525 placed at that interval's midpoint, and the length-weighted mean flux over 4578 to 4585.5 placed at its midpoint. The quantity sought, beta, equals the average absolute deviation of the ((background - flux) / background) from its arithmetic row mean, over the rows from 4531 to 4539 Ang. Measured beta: 0.15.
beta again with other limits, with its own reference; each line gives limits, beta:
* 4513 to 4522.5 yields 0.12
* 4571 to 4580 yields 0.08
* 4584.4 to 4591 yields 0.12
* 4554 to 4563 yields 0.12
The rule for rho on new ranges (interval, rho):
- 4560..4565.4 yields 4561.77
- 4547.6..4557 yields 4554.43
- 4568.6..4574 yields 4569.13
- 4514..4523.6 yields 4516.83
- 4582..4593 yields 4589.16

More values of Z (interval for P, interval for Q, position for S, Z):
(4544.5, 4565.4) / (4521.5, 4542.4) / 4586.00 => 37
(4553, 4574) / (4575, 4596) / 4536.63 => 23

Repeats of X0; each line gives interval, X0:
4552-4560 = 0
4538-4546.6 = 3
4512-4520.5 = 0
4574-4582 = 3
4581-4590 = 3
